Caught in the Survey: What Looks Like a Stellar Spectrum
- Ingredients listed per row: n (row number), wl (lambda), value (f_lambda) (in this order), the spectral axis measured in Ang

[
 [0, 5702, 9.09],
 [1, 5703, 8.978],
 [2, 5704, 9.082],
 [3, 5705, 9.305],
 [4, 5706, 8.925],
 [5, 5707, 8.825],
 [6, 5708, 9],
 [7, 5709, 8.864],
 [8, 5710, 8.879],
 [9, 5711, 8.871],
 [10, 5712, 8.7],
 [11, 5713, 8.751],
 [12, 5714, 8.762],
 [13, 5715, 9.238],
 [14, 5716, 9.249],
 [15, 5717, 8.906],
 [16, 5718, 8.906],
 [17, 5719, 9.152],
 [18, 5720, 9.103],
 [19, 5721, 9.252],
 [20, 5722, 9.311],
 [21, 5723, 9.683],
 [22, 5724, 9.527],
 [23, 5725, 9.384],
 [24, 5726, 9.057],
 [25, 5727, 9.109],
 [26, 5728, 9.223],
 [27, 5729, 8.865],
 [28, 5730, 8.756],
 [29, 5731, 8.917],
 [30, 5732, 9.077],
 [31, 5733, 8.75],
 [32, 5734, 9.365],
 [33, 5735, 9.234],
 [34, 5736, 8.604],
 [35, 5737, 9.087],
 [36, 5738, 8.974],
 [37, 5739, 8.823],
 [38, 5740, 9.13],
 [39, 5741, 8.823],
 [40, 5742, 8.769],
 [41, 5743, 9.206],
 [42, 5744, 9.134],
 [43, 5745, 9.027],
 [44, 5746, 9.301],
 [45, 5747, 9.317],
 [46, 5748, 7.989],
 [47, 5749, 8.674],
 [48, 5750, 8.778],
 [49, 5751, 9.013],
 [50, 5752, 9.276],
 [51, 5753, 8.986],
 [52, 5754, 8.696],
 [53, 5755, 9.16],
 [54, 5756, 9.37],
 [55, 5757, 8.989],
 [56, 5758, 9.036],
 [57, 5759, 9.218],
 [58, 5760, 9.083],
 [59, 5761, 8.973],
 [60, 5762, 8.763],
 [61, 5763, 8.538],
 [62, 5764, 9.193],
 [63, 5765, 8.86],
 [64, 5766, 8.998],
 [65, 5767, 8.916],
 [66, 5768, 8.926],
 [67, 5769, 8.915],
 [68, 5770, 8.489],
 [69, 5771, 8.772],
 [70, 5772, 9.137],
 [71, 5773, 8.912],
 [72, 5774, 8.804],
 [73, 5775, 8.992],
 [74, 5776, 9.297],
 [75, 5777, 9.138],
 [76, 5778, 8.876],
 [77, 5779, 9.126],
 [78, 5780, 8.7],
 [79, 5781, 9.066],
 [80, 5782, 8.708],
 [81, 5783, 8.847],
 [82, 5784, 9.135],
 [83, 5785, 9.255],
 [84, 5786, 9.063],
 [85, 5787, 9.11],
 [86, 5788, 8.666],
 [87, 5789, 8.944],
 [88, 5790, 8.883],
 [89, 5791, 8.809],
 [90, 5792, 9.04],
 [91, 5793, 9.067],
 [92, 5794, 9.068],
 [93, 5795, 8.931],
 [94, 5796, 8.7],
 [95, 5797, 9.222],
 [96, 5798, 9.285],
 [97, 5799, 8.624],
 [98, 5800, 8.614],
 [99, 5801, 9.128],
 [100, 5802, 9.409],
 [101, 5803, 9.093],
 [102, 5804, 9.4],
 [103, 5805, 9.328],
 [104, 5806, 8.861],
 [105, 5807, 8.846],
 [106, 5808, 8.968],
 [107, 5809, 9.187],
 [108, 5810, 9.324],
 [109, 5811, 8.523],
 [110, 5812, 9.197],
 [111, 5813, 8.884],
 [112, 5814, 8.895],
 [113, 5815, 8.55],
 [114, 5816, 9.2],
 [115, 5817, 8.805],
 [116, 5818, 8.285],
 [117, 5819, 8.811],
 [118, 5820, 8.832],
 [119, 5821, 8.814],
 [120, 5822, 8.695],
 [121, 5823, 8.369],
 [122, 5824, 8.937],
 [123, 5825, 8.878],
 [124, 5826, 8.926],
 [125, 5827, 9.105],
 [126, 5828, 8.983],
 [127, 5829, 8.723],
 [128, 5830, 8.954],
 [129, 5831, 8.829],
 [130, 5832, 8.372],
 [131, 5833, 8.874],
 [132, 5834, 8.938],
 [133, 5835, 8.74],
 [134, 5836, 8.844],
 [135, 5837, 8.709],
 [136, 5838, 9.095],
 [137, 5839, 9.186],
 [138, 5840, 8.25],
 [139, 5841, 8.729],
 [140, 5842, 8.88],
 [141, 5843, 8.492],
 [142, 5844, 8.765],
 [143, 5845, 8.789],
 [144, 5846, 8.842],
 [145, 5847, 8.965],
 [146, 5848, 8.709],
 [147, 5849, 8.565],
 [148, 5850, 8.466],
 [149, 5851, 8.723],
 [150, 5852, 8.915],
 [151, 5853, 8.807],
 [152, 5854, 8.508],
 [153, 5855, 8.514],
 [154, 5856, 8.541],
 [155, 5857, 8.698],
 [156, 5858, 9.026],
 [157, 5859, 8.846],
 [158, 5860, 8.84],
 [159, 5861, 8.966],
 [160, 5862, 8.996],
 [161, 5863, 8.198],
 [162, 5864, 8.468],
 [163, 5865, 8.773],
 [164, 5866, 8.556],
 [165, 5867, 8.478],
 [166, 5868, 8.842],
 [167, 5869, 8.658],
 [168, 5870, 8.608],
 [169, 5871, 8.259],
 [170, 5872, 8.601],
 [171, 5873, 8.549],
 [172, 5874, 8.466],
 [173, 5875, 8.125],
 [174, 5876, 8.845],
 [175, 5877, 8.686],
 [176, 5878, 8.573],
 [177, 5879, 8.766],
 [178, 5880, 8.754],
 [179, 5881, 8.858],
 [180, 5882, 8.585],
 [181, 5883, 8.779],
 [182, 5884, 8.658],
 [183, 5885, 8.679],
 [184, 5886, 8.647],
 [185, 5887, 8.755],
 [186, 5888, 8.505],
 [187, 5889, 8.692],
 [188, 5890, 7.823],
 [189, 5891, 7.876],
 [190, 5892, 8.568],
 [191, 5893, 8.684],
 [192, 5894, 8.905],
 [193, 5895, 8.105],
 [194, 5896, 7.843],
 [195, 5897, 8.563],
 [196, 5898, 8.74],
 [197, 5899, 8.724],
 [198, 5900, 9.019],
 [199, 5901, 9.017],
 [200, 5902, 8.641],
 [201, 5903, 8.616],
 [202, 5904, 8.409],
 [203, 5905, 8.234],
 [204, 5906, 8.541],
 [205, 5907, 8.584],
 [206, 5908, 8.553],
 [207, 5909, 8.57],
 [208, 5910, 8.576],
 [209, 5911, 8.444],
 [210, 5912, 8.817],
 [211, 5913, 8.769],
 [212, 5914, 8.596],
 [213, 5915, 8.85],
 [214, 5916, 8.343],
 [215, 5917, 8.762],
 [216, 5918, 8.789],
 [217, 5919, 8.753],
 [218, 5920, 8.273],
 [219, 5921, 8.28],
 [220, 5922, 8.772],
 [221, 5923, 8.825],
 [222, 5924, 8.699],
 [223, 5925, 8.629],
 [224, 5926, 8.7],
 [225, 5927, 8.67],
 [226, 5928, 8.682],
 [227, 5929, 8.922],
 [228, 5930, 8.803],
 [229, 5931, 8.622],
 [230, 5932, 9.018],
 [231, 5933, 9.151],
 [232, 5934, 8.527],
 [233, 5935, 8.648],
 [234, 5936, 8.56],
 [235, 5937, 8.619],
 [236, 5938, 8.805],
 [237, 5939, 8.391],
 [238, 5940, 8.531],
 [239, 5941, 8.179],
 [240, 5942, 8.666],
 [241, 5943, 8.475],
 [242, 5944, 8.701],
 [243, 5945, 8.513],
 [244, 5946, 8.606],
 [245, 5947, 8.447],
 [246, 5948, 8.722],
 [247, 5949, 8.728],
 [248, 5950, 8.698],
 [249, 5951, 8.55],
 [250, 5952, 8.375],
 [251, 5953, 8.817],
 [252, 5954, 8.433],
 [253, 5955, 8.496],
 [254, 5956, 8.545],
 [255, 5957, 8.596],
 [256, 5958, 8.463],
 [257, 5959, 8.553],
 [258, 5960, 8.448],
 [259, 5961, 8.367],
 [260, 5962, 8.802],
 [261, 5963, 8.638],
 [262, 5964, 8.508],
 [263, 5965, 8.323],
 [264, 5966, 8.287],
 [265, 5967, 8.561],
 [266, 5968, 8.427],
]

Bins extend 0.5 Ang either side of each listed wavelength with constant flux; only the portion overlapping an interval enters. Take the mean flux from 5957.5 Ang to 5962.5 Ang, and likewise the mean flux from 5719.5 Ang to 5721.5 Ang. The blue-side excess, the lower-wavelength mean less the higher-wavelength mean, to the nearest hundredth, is 0.65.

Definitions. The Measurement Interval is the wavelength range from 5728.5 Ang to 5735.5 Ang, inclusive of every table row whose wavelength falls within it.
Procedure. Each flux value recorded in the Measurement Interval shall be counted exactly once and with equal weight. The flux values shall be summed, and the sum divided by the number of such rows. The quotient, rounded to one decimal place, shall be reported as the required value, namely 9.0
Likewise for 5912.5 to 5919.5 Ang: 8.7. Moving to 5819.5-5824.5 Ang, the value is 8.7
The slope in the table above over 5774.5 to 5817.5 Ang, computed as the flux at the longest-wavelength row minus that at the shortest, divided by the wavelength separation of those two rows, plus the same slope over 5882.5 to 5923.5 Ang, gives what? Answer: -0.003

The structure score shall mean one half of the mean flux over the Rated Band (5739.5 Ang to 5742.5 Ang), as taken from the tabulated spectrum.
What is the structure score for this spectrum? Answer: 4.45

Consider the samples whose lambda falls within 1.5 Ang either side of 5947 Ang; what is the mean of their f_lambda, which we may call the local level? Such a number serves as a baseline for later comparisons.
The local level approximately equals 8.59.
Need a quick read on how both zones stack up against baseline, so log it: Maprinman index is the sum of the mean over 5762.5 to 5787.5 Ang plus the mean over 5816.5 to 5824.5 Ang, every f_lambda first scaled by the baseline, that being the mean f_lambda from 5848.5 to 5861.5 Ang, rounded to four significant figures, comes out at 2.022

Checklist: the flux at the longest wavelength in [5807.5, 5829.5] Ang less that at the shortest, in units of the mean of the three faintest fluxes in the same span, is -0.029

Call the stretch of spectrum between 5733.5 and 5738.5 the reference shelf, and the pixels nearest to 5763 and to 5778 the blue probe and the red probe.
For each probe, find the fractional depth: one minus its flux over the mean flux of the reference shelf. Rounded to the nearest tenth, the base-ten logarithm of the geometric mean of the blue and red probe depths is -1.5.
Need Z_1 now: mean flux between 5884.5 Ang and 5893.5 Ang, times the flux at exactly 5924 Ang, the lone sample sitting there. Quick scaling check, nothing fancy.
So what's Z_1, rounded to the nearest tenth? 73.7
